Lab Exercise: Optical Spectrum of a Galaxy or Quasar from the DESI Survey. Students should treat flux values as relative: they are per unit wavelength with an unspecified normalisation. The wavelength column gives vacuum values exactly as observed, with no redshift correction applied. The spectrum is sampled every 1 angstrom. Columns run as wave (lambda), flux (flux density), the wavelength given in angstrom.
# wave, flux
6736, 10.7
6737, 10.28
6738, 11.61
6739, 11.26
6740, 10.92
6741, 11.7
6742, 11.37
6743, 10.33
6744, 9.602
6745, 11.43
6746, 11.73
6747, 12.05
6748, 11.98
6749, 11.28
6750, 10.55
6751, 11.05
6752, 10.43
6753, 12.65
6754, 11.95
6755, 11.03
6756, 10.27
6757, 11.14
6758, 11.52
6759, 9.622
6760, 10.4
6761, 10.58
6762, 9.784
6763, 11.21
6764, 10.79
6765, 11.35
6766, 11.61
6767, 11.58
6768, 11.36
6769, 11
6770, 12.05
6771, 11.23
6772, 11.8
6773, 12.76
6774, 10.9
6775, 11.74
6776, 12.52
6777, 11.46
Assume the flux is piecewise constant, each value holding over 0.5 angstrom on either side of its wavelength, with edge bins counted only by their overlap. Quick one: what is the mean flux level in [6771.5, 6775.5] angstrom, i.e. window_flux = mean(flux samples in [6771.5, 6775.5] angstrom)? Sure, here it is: 11.8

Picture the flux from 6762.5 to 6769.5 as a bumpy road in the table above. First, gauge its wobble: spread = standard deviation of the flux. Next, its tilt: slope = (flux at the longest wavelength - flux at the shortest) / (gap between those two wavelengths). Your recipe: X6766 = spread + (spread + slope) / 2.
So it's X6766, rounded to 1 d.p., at 0.4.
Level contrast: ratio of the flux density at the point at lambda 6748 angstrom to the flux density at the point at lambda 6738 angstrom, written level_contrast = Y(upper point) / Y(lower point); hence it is 1.03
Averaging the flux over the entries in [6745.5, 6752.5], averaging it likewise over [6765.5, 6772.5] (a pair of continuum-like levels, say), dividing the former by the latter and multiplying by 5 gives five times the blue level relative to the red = 4.90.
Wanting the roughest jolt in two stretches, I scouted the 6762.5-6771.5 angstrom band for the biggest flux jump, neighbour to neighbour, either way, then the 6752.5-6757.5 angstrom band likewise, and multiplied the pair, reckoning 1.0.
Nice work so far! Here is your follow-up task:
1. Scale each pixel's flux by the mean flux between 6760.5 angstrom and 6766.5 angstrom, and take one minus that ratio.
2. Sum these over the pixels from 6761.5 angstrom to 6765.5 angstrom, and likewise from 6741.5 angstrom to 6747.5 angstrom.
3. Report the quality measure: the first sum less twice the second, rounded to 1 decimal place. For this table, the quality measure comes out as 0.3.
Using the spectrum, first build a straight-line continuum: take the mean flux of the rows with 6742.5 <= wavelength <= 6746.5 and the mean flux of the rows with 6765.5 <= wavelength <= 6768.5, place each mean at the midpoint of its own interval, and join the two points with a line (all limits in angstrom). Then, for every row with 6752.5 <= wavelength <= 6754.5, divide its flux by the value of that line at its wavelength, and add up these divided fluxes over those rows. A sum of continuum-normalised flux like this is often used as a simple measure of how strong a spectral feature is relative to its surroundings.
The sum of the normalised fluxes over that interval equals 2.22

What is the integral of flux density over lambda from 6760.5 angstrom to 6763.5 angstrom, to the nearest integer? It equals 32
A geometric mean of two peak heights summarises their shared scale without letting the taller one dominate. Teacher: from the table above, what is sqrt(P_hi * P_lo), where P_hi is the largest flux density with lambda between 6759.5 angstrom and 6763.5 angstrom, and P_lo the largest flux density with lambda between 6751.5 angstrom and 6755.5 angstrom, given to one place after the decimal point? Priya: 11.9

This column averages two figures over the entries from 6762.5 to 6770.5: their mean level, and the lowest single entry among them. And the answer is 11.08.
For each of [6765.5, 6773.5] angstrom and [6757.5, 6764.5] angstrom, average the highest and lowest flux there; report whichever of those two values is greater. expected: 11.88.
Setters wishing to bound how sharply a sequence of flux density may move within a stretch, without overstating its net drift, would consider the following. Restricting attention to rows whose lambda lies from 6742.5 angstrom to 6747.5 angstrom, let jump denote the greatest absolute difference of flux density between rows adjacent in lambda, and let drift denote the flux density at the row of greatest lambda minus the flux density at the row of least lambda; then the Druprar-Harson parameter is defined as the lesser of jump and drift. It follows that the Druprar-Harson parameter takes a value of 1.7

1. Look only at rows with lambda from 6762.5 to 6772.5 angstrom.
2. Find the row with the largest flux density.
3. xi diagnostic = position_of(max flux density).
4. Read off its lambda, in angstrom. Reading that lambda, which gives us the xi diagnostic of 6770 angstrom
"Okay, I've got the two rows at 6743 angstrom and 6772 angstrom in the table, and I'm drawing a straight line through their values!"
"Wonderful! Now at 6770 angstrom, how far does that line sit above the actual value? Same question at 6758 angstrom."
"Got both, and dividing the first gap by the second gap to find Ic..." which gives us 0.82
